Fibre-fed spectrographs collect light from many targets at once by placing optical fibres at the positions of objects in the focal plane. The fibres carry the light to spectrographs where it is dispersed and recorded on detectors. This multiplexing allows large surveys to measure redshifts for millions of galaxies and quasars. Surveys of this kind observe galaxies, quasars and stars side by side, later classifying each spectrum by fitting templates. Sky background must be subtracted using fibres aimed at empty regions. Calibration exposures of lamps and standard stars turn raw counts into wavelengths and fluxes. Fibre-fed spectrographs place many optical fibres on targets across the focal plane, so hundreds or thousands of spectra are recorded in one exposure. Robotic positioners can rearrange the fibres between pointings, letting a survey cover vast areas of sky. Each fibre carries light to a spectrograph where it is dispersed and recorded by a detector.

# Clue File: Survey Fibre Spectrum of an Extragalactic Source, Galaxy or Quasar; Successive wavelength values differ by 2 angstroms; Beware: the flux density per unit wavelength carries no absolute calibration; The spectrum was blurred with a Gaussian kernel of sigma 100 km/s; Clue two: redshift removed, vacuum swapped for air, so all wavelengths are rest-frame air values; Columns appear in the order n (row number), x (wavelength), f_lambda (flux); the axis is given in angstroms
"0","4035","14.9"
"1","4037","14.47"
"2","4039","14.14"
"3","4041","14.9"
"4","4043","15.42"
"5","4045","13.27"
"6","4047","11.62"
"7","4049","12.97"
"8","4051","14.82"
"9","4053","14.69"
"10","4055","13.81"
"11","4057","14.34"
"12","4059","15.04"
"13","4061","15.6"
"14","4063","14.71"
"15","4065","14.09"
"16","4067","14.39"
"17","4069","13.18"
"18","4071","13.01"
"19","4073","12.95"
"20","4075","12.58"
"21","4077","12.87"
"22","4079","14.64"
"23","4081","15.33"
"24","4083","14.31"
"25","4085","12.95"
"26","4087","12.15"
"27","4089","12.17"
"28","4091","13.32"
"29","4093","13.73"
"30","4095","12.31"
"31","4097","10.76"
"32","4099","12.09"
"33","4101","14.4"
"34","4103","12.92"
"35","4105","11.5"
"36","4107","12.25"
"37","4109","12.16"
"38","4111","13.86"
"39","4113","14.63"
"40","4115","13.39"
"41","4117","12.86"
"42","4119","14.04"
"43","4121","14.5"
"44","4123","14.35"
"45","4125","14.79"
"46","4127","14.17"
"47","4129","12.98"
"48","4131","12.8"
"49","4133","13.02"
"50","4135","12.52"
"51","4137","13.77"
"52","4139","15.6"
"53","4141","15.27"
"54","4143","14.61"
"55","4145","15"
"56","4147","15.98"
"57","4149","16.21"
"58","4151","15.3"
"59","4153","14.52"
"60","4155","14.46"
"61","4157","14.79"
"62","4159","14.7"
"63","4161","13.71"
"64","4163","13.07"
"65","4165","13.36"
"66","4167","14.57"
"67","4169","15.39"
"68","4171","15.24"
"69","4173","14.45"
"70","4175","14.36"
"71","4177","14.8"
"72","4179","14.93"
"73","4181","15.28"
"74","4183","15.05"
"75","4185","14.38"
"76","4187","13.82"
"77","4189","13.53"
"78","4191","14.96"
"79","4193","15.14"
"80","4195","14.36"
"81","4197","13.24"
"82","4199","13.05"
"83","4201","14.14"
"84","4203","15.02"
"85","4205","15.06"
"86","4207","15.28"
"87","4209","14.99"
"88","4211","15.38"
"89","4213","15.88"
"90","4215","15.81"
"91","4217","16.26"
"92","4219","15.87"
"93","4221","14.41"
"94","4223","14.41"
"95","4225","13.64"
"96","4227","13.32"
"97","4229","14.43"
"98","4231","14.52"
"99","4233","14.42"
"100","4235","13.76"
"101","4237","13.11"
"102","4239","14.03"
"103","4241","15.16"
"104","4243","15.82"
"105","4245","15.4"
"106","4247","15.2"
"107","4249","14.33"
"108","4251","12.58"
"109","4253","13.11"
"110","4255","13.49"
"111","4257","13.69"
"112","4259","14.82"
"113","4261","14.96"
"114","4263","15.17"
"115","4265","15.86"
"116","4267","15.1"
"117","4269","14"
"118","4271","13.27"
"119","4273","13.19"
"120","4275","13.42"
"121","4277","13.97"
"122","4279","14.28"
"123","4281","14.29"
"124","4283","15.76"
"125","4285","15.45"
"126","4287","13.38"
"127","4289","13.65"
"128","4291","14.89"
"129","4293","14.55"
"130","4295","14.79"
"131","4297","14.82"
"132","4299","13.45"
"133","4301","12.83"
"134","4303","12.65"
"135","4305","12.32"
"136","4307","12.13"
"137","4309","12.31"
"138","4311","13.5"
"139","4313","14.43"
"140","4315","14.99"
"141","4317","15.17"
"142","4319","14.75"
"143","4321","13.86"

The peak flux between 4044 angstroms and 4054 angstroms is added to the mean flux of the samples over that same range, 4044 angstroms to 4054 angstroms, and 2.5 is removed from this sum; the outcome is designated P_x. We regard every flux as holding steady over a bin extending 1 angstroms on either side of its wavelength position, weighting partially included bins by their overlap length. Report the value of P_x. 25.8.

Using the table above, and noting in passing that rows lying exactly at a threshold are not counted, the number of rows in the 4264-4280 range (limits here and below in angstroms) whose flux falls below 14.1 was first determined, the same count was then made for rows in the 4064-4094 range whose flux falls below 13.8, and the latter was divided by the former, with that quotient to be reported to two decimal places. 2.00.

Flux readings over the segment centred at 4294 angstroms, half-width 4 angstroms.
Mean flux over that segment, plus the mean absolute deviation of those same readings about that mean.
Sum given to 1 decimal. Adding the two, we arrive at 14.9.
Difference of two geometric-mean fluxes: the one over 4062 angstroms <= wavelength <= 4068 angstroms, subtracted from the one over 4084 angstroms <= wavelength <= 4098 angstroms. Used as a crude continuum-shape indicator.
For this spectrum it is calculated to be -1.9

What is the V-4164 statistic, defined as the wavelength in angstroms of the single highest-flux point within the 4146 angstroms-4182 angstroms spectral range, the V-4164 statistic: 4149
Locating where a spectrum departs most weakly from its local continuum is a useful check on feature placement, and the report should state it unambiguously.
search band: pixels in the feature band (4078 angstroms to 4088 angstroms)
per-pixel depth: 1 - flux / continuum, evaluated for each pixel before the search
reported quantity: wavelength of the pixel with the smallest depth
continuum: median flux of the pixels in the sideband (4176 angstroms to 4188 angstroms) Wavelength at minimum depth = 4081 angstroms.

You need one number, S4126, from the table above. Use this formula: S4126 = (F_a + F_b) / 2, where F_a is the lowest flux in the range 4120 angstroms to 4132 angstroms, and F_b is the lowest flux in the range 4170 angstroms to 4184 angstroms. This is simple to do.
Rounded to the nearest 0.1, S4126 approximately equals 13.6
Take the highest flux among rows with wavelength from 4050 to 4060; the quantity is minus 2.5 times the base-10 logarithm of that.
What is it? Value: -2.94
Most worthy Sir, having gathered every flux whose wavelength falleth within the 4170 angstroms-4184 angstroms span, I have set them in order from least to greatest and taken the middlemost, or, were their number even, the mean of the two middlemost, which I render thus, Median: 14.9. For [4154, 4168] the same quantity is 14.5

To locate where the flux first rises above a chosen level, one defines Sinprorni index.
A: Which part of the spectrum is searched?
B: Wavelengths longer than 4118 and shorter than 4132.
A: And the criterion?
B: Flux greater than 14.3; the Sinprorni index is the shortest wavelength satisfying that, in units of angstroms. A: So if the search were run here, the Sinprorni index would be 4121 angstroms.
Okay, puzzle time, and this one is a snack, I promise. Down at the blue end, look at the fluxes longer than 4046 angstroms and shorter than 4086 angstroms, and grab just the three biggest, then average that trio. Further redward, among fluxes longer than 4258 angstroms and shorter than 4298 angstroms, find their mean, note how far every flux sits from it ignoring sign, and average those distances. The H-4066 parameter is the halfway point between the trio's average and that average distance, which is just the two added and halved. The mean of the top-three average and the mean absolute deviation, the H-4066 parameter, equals 8.01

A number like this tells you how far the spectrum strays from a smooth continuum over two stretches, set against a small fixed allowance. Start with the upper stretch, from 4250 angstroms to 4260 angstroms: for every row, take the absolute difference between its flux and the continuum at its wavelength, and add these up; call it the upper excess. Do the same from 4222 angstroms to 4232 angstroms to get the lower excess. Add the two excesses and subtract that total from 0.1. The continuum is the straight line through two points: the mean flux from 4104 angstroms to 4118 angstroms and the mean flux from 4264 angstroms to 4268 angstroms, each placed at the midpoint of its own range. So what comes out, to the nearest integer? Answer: -13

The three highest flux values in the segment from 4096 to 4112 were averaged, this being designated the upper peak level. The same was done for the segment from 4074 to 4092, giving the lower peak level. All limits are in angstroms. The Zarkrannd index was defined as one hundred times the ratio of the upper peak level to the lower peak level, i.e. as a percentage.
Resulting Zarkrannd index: 93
